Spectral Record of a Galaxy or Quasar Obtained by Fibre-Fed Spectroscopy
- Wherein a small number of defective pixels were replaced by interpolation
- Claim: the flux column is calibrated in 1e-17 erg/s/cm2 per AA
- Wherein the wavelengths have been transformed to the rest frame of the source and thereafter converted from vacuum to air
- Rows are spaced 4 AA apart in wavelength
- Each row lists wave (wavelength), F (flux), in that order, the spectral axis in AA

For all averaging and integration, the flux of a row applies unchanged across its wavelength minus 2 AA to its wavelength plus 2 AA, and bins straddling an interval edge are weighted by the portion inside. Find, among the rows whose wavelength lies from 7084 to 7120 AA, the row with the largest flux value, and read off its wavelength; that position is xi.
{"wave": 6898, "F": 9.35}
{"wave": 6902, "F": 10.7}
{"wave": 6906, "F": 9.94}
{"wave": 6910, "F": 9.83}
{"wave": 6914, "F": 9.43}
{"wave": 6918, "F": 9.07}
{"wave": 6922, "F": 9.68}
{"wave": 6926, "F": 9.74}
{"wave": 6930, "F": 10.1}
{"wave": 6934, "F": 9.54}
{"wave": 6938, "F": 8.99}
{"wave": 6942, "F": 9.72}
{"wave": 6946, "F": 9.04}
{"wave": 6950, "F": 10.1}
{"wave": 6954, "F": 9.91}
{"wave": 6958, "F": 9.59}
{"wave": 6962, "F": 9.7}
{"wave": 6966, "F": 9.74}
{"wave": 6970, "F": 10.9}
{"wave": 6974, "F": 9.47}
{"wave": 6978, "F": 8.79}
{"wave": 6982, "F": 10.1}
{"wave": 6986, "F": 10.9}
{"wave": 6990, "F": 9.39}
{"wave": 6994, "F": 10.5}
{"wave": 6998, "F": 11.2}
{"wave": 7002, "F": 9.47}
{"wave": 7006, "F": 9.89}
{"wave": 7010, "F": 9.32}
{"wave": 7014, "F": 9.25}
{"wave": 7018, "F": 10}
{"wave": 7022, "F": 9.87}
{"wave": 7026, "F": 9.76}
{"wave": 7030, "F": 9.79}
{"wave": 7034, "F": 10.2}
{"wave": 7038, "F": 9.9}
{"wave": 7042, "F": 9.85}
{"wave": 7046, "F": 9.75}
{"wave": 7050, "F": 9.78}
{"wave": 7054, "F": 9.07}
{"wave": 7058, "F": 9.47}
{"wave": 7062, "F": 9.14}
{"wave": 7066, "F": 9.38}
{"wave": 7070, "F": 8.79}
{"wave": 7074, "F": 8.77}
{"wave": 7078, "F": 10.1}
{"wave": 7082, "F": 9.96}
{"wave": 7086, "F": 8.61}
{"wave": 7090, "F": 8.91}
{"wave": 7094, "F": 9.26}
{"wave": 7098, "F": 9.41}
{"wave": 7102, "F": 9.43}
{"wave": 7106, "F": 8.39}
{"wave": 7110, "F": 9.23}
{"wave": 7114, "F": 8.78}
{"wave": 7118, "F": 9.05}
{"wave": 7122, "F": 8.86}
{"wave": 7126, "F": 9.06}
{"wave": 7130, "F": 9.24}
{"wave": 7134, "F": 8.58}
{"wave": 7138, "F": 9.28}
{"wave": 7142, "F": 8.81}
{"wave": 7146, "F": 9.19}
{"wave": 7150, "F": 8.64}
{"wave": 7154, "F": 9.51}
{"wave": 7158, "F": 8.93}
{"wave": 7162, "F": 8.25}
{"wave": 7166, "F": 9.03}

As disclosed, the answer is 7102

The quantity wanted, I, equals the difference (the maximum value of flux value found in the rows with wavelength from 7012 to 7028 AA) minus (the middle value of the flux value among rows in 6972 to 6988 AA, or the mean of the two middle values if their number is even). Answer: 0.2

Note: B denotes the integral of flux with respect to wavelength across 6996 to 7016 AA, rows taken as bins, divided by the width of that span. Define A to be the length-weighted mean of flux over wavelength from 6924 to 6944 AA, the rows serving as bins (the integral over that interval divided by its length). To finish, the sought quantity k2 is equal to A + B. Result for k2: 19.4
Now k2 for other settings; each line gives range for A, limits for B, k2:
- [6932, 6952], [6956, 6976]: 19.4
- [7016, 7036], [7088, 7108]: 19.0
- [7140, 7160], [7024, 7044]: 18.9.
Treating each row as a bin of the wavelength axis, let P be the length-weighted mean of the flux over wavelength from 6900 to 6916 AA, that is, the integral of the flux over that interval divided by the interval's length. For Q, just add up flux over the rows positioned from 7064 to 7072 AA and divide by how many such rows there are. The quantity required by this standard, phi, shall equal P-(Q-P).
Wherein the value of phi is 10.9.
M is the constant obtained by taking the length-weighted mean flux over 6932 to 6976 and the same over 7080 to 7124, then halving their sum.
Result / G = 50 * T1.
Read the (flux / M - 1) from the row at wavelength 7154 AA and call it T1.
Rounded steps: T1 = 0.01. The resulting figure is 0.6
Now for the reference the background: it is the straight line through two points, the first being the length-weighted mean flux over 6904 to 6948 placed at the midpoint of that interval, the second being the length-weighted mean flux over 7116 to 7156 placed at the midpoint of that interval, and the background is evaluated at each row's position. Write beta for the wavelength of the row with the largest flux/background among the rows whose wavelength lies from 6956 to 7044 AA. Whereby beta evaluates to 6998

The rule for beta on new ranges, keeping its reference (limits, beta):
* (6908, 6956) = 6950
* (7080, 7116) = 7082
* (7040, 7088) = 7078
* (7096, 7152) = 7102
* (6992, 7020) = 6998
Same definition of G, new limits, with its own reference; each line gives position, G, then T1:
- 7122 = -2.8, -0.06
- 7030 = 2.1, 0.04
